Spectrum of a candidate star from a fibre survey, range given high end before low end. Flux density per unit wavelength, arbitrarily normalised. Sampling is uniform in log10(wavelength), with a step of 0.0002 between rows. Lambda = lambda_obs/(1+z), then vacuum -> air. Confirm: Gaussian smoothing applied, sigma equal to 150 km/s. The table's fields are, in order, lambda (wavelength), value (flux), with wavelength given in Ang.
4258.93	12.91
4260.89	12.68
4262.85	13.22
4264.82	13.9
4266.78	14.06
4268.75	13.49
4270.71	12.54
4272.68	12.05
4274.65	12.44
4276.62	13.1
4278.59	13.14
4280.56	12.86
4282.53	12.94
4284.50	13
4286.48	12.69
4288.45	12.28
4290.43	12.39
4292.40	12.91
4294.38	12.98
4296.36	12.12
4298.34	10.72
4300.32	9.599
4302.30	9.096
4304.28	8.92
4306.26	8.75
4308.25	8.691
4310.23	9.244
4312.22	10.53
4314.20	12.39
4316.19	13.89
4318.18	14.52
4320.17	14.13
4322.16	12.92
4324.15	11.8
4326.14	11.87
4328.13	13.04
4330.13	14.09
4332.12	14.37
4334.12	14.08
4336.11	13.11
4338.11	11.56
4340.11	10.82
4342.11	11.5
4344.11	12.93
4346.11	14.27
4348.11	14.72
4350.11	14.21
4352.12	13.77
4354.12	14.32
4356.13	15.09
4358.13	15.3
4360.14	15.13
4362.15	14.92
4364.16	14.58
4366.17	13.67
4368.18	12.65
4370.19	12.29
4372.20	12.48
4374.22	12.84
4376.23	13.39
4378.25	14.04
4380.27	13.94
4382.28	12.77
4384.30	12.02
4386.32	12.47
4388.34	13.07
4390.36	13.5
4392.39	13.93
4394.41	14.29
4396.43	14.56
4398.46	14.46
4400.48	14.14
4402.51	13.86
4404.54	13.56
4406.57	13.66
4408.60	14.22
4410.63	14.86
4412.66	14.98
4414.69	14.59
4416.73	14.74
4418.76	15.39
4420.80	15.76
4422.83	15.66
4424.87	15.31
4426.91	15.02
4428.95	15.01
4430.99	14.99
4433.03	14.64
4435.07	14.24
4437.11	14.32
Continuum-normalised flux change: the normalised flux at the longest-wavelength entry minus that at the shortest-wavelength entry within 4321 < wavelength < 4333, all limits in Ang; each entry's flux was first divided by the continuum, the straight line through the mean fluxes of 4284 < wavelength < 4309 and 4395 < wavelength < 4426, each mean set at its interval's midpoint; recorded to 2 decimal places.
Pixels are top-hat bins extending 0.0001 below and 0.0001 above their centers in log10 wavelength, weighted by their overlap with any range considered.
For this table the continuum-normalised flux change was 0.09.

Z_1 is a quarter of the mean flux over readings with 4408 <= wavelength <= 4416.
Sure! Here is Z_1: 3.7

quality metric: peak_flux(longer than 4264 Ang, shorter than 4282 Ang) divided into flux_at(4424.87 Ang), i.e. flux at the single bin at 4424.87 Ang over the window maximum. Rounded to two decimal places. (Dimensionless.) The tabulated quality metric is 1.09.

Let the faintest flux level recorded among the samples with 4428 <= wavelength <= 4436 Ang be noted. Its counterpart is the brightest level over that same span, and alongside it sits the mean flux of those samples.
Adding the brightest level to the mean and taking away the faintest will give 15.5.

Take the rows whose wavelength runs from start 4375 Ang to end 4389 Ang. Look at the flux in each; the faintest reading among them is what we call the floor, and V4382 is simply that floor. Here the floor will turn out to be 12.02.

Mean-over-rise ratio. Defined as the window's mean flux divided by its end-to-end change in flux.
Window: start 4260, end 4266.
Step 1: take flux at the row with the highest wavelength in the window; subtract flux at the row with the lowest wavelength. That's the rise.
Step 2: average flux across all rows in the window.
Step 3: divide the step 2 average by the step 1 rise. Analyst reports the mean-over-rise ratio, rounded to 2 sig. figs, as 11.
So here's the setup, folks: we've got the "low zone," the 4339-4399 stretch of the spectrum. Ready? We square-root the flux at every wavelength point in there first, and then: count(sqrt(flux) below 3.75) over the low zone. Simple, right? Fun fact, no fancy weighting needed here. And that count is 18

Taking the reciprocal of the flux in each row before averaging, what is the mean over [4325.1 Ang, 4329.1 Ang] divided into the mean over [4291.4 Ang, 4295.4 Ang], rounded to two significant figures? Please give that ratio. 0.96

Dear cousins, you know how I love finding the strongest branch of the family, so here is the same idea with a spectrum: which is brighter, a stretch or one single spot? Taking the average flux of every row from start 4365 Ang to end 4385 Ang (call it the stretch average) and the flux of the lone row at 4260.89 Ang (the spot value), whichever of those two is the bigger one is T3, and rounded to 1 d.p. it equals 13.0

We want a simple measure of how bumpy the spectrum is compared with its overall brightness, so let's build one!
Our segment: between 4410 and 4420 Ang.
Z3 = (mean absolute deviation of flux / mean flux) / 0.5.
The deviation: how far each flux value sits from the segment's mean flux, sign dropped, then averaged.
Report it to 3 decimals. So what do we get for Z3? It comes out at 0.029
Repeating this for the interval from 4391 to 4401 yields 0.027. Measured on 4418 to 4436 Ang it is 0.049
